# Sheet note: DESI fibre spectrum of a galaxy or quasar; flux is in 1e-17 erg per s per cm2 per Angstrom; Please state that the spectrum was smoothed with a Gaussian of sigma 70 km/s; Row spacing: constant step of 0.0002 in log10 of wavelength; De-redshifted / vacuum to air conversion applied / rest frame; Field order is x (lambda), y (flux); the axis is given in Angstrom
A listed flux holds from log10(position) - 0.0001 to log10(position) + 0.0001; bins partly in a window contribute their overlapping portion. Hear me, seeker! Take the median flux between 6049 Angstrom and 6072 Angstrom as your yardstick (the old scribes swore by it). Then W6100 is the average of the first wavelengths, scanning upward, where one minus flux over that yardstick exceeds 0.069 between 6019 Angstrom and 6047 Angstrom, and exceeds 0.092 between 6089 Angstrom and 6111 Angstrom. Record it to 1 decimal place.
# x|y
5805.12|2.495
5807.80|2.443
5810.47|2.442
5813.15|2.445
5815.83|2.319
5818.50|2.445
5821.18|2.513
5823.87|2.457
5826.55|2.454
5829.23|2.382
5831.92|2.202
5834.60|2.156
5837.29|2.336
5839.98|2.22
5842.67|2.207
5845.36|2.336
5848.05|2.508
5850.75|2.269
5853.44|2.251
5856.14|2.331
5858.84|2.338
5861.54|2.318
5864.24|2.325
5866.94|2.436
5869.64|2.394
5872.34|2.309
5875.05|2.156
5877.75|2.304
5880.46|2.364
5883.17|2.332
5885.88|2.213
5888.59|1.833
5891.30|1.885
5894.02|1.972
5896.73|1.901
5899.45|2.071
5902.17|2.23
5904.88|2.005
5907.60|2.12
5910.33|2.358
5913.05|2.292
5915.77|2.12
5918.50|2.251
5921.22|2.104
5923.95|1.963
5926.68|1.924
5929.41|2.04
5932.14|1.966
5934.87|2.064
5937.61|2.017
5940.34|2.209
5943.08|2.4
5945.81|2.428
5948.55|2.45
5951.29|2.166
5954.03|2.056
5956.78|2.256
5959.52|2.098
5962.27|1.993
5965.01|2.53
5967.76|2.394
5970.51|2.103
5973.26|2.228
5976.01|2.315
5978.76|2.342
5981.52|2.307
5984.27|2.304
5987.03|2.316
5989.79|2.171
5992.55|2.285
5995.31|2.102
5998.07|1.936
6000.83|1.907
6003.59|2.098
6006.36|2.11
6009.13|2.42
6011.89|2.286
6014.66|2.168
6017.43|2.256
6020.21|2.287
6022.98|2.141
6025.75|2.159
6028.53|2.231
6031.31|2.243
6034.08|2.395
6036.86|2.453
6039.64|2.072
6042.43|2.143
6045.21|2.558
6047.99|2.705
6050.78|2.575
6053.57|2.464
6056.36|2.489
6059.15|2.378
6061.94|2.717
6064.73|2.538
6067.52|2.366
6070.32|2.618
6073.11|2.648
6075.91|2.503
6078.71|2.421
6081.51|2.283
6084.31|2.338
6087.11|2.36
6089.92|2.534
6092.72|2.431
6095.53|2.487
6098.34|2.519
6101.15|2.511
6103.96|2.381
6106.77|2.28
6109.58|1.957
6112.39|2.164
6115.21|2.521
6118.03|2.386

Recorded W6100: 6063.5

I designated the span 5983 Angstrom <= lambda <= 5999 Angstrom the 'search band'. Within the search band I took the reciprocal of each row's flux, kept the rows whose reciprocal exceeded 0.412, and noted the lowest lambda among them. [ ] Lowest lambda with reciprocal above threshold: 5984.27 Angstrom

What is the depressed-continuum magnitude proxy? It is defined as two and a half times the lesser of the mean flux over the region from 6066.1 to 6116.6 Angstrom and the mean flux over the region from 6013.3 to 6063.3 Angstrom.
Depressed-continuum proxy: 5.9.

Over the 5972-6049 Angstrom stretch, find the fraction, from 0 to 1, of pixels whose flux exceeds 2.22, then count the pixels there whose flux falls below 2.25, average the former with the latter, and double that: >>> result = 14.6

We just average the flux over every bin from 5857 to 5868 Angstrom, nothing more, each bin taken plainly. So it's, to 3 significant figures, 2.35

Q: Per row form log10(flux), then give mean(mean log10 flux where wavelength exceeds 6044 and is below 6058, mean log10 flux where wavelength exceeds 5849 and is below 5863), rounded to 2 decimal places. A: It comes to 0.38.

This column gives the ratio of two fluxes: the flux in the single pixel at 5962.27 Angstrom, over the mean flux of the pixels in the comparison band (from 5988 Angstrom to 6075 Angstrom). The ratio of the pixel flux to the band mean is 0.86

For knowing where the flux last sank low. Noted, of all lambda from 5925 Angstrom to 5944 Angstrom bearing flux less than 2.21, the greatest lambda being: 5940.34 Angstrom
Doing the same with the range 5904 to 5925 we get 5923.95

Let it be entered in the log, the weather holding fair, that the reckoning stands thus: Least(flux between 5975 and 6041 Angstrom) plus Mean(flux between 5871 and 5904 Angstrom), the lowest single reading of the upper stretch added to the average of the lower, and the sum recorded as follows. 4.04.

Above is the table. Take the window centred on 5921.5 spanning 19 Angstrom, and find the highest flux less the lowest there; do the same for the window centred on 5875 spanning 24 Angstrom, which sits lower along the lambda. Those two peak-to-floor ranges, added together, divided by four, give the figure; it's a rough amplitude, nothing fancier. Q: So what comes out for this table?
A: 0.162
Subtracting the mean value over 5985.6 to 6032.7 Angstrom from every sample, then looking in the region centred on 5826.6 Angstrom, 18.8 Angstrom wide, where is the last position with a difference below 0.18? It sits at 5834.60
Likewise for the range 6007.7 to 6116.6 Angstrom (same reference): 6112.39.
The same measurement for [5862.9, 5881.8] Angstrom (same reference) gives 5877.75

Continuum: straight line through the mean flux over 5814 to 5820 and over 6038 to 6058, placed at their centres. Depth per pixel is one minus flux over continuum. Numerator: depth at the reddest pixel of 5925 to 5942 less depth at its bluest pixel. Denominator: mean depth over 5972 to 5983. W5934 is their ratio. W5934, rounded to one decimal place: -2.4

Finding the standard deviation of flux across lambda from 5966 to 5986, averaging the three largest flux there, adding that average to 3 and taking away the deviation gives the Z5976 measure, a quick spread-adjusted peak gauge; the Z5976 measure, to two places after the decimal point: 5.26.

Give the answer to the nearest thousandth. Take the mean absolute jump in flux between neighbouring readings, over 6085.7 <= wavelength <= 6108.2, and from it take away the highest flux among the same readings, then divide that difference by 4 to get -0.612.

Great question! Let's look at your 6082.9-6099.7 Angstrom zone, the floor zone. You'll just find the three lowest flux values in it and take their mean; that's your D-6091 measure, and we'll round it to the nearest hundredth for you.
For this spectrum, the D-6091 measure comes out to 2.38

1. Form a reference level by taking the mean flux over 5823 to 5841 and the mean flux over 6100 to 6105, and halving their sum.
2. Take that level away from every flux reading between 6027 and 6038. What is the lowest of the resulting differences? -0.15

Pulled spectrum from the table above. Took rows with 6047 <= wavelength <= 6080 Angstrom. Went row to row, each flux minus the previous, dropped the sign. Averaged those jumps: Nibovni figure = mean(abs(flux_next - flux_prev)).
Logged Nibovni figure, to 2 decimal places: 0.14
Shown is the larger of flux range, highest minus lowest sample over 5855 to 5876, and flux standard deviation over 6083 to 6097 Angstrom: 0.28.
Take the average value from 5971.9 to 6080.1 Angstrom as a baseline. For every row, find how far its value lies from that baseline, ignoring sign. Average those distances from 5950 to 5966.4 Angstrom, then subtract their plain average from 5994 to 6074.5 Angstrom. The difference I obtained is 0.020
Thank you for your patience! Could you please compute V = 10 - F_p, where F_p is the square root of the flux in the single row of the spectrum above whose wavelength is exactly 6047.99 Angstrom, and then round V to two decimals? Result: 8.36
